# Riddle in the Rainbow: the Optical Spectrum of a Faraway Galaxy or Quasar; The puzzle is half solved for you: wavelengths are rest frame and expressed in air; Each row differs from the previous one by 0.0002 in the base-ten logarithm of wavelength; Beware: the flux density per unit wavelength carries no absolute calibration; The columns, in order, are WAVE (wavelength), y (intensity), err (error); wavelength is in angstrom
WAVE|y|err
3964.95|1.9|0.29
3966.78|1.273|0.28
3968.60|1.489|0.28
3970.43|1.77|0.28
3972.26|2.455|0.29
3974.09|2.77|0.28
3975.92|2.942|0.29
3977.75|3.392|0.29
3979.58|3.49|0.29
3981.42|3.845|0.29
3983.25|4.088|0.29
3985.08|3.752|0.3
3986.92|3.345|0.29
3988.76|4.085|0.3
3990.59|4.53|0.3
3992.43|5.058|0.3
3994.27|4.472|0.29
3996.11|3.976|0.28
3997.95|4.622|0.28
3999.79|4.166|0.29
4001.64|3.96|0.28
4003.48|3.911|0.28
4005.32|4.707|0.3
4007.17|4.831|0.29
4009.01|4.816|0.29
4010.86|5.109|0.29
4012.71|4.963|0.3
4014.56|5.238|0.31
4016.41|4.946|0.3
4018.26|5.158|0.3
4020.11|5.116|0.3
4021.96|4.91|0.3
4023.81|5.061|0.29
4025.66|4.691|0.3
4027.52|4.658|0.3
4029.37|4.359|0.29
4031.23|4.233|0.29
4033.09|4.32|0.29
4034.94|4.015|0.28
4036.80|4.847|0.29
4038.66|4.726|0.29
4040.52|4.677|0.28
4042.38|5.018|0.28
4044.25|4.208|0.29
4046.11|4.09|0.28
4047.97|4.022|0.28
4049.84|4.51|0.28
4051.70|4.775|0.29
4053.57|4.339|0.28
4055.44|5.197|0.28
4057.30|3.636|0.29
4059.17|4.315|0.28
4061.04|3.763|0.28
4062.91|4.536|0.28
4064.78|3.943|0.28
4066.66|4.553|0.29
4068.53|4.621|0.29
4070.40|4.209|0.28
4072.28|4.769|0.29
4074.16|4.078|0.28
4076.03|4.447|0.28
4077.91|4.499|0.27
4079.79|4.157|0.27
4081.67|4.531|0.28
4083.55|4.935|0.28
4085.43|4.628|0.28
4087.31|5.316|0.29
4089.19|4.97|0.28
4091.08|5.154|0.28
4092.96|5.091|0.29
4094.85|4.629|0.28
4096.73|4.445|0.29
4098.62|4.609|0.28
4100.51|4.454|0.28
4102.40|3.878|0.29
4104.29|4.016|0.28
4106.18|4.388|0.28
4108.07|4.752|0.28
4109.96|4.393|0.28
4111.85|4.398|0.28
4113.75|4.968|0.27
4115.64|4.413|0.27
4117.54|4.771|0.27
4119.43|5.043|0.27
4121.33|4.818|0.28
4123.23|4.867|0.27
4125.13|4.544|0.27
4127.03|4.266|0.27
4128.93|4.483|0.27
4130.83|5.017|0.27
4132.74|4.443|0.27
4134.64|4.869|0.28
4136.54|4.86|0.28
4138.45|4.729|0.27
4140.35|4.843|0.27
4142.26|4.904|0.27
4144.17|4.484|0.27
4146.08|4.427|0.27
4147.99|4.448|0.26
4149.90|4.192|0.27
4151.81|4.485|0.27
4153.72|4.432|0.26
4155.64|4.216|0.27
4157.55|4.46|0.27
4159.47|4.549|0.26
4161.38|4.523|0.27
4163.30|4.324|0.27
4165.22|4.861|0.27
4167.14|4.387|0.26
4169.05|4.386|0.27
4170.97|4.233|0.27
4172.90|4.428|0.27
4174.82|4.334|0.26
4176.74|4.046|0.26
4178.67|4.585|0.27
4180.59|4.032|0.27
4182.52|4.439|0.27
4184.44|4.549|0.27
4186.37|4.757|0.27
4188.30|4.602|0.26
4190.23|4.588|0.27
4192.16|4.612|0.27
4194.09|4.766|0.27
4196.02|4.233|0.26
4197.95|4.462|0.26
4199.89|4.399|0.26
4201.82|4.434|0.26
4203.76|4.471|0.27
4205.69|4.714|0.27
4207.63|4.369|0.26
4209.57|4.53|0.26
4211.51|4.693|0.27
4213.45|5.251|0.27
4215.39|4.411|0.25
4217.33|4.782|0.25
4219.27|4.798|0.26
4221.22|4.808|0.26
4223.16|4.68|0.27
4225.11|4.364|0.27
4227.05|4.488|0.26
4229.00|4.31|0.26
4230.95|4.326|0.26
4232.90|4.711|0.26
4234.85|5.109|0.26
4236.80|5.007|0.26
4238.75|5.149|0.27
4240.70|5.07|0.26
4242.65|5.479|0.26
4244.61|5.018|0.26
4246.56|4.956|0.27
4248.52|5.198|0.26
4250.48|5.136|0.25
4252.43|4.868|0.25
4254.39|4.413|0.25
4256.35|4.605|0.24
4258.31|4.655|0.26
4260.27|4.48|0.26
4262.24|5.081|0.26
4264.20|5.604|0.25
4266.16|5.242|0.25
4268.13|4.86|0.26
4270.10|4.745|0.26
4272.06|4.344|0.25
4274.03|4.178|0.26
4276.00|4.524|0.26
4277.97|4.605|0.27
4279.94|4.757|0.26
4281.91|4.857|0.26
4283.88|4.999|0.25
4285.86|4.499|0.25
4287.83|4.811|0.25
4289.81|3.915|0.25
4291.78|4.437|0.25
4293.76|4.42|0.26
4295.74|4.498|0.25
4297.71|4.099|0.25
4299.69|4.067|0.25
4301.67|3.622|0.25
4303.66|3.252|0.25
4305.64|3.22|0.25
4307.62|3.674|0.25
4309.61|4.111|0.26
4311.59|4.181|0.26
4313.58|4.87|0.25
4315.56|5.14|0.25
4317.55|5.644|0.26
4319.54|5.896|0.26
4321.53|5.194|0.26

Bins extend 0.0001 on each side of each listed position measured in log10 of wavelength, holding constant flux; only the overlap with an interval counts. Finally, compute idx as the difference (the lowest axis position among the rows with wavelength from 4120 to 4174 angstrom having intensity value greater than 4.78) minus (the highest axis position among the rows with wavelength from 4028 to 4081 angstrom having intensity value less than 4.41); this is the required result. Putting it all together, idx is 41.5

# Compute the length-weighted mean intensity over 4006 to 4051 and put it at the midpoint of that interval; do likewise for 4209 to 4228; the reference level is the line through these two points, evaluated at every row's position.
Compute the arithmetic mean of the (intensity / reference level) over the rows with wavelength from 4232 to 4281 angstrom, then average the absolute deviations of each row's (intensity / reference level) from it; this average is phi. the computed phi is 0.061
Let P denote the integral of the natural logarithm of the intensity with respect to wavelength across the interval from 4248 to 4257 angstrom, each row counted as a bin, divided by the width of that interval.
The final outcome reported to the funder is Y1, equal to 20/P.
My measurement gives 12.7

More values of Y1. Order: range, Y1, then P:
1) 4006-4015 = 12.5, 1.60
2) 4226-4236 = 13.1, 1.52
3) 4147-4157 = 13.6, 1.47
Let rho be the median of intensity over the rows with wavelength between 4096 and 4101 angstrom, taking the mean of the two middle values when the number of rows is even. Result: 4.5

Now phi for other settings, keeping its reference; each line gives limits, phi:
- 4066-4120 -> 0.059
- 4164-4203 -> 0.036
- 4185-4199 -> 0.028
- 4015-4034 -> 0.062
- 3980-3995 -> 0.086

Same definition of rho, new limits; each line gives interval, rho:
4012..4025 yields 5.1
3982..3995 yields 4.1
